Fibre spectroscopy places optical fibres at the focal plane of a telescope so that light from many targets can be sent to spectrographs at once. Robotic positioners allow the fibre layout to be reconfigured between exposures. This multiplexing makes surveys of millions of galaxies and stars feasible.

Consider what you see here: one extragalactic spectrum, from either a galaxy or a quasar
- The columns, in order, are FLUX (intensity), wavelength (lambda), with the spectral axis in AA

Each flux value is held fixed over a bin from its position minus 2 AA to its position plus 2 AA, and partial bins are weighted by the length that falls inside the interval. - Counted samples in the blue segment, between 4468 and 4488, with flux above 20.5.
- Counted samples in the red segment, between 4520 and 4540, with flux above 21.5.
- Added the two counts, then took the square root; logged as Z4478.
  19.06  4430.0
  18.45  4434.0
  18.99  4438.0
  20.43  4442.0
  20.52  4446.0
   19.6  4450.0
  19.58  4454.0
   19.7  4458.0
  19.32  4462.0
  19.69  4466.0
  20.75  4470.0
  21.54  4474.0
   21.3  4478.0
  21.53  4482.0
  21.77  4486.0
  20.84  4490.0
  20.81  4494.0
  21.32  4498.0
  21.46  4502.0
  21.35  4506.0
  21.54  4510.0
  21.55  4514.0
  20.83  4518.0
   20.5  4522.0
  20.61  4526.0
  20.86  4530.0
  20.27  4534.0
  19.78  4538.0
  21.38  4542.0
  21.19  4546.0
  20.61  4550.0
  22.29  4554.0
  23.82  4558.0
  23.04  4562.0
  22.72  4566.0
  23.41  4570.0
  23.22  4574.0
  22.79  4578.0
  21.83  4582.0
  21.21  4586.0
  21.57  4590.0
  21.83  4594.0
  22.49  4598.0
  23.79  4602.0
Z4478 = 2.24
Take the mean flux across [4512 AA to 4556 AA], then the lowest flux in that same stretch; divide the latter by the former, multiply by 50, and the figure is 47.3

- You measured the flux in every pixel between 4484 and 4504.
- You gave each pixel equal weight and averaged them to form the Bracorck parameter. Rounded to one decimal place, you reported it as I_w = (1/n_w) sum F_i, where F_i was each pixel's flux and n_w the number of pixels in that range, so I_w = 21.2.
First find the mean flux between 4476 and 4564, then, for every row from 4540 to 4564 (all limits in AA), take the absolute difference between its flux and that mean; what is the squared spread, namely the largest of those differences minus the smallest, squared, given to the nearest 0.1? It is 6.0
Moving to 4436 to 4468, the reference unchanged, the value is 2.3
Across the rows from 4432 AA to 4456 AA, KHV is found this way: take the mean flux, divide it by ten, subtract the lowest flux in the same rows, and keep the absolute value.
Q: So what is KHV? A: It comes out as 16.5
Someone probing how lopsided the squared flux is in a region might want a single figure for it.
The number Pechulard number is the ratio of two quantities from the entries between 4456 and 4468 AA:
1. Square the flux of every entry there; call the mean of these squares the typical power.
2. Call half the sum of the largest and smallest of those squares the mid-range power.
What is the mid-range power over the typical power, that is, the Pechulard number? 0.994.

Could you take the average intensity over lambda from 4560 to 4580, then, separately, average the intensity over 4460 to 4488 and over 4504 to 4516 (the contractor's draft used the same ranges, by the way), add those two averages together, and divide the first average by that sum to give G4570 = 0.544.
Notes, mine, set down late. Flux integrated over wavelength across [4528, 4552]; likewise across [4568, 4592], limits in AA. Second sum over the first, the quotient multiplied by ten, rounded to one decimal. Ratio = 10.8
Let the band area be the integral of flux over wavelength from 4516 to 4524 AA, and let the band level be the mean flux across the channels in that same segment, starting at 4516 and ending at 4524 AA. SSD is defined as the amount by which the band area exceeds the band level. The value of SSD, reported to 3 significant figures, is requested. 145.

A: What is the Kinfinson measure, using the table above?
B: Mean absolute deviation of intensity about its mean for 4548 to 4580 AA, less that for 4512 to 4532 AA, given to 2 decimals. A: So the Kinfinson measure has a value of 0.38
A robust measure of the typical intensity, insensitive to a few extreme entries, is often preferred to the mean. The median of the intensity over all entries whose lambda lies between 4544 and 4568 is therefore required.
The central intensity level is 22.5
